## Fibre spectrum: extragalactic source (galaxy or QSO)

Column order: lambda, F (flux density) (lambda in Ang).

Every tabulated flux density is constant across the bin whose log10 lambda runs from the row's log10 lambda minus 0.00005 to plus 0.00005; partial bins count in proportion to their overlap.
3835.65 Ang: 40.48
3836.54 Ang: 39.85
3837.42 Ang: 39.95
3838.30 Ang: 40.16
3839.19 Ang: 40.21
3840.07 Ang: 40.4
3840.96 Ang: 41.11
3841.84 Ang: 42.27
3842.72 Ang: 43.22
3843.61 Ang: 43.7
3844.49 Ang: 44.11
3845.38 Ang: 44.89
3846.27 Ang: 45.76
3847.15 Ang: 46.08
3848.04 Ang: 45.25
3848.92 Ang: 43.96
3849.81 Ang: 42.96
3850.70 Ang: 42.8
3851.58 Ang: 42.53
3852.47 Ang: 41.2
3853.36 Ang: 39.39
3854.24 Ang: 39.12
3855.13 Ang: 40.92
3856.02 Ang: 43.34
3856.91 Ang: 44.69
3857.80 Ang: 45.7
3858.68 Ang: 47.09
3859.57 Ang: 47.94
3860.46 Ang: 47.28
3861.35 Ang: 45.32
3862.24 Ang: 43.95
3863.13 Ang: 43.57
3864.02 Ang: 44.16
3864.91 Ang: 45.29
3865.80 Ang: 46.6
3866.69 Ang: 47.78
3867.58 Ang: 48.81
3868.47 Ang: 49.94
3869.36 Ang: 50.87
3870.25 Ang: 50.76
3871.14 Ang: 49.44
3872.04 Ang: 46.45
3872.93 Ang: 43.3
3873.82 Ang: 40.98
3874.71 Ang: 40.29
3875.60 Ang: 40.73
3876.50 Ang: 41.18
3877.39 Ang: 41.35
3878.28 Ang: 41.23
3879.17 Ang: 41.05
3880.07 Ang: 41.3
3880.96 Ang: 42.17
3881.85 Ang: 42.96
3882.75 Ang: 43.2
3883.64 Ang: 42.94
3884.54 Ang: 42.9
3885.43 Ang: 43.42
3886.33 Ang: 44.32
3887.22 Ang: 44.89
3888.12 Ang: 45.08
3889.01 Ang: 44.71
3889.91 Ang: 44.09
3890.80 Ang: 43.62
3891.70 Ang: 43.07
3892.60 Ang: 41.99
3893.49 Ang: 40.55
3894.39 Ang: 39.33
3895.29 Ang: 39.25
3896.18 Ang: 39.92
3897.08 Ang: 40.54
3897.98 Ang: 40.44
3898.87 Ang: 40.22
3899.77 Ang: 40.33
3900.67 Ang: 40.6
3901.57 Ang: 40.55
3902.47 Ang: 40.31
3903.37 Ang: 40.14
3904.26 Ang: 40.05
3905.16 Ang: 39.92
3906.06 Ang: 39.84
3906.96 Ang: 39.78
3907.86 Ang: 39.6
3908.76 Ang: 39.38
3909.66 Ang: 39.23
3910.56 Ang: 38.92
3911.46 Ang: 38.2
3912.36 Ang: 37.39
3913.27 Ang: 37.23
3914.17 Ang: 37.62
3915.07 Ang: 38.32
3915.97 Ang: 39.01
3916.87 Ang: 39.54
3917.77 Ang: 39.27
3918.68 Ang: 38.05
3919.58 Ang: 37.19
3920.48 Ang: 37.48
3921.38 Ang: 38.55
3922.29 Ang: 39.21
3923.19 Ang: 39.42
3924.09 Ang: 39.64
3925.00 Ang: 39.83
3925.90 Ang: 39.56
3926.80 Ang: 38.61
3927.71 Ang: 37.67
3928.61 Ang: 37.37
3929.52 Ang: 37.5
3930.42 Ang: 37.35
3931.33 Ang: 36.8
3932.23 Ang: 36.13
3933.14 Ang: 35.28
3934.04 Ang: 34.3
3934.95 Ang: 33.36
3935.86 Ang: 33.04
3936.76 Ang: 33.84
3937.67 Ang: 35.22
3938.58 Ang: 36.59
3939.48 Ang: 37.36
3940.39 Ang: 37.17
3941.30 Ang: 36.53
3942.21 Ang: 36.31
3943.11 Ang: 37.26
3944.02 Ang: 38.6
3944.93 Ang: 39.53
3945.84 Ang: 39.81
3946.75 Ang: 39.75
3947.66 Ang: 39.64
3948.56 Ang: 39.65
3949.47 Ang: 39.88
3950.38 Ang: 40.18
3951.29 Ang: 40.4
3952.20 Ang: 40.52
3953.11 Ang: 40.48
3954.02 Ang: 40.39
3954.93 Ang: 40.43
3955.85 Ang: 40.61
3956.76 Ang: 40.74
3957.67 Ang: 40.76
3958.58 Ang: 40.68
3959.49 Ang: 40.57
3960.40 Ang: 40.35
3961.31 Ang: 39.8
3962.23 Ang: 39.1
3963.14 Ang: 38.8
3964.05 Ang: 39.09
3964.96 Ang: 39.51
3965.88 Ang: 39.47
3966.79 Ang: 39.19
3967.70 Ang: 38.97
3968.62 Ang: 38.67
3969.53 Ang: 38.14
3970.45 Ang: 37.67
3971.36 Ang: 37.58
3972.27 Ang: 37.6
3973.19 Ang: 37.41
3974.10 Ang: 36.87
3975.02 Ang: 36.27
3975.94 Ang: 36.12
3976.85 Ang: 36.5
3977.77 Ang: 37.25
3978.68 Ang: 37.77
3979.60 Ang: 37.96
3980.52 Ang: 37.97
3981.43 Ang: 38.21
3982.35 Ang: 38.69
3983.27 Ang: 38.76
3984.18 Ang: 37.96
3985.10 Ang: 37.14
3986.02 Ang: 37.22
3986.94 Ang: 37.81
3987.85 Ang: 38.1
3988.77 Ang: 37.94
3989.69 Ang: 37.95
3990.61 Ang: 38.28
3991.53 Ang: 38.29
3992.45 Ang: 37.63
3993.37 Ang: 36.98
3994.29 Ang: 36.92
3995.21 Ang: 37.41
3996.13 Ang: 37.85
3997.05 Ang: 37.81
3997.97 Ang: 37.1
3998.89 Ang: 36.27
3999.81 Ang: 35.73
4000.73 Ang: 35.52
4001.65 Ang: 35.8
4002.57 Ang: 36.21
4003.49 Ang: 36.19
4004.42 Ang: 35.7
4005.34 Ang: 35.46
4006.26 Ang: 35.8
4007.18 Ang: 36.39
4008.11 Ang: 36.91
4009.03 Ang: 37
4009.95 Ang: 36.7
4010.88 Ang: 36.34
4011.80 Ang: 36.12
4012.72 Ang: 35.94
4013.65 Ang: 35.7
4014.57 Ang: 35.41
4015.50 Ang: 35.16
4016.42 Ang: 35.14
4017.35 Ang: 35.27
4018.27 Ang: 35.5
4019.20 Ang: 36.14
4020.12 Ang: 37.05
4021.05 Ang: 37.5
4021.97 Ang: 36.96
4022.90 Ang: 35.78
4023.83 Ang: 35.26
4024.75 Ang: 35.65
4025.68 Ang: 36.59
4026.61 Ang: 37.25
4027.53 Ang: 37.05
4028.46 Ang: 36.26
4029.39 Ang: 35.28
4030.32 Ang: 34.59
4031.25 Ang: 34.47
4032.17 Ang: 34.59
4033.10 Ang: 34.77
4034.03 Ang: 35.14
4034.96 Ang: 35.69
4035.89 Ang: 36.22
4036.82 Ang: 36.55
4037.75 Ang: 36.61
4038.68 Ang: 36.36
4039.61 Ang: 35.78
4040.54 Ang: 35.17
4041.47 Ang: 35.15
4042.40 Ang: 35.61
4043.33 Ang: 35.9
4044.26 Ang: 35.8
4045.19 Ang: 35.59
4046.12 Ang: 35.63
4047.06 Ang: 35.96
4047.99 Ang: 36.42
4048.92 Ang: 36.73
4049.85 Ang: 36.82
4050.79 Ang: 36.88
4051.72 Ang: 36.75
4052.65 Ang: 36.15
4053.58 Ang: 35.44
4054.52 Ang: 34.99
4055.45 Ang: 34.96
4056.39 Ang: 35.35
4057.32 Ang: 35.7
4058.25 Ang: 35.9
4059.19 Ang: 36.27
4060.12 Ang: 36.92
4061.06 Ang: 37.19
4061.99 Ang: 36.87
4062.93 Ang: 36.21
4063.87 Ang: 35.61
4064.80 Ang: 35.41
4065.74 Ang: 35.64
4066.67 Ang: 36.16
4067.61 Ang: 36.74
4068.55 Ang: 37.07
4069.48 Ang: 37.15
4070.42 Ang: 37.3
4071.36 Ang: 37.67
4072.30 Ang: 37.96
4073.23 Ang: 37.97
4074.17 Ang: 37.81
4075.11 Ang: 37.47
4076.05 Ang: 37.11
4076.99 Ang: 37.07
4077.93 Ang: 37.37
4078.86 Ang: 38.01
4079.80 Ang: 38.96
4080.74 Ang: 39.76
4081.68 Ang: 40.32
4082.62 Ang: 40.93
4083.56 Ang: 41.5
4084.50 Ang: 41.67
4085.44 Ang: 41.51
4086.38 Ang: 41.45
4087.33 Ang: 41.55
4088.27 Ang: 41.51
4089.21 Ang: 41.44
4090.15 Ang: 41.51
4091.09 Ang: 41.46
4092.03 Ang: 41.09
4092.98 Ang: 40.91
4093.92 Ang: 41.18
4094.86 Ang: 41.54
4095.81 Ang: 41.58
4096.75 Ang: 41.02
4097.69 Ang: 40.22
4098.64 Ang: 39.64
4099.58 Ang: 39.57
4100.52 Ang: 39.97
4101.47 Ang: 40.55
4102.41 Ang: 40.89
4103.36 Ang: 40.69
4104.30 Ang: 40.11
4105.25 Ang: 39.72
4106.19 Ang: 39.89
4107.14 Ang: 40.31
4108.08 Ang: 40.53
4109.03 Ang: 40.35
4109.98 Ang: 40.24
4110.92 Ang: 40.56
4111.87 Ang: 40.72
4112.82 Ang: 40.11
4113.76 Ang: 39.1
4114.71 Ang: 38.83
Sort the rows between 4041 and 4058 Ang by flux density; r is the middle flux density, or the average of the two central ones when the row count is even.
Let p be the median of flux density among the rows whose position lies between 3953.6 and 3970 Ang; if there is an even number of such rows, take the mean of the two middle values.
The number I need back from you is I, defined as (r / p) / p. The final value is 0.0227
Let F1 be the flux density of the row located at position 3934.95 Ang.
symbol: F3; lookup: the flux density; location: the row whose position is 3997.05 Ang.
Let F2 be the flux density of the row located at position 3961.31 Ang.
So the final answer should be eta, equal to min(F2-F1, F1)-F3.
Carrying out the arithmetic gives -31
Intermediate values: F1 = 33.36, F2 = 39.8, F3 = 37.81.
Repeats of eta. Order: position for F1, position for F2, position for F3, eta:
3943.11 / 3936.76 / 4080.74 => -43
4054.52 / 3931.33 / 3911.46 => -36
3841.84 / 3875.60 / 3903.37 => -42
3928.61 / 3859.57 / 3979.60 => -27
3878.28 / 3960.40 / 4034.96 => -37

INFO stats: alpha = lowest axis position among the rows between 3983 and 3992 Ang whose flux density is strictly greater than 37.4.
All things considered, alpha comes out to 3983.27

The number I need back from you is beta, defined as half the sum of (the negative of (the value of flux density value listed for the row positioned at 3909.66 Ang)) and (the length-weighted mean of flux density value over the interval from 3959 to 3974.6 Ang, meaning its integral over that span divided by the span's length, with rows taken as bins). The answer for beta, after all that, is -0.2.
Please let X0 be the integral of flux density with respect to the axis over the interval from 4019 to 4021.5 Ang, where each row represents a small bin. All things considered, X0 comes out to 92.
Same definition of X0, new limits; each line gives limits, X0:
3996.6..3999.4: 104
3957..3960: 122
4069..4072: 112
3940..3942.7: 99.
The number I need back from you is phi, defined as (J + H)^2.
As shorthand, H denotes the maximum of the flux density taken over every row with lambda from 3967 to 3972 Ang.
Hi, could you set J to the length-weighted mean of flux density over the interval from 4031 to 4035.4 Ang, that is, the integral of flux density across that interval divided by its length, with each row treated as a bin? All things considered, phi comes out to 5470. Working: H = 38.97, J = 35.0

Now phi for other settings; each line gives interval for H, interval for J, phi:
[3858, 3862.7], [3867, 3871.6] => 9563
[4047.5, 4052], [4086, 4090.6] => 6136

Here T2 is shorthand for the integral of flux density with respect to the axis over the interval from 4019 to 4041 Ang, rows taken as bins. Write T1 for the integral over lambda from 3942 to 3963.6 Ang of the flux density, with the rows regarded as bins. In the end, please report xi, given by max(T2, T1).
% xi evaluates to 860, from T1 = 860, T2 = 791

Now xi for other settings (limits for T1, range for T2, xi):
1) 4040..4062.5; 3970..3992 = 828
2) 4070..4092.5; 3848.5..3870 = 964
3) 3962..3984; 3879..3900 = 886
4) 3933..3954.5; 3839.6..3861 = 933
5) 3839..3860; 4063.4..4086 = 910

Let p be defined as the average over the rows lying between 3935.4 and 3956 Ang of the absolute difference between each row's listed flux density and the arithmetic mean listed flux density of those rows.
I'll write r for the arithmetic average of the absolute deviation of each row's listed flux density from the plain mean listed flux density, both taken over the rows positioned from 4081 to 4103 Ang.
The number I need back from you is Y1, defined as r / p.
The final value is 0.3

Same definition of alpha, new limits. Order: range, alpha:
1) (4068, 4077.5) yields 4071.36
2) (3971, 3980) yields 3971.36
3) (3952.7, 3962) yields 3953.11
